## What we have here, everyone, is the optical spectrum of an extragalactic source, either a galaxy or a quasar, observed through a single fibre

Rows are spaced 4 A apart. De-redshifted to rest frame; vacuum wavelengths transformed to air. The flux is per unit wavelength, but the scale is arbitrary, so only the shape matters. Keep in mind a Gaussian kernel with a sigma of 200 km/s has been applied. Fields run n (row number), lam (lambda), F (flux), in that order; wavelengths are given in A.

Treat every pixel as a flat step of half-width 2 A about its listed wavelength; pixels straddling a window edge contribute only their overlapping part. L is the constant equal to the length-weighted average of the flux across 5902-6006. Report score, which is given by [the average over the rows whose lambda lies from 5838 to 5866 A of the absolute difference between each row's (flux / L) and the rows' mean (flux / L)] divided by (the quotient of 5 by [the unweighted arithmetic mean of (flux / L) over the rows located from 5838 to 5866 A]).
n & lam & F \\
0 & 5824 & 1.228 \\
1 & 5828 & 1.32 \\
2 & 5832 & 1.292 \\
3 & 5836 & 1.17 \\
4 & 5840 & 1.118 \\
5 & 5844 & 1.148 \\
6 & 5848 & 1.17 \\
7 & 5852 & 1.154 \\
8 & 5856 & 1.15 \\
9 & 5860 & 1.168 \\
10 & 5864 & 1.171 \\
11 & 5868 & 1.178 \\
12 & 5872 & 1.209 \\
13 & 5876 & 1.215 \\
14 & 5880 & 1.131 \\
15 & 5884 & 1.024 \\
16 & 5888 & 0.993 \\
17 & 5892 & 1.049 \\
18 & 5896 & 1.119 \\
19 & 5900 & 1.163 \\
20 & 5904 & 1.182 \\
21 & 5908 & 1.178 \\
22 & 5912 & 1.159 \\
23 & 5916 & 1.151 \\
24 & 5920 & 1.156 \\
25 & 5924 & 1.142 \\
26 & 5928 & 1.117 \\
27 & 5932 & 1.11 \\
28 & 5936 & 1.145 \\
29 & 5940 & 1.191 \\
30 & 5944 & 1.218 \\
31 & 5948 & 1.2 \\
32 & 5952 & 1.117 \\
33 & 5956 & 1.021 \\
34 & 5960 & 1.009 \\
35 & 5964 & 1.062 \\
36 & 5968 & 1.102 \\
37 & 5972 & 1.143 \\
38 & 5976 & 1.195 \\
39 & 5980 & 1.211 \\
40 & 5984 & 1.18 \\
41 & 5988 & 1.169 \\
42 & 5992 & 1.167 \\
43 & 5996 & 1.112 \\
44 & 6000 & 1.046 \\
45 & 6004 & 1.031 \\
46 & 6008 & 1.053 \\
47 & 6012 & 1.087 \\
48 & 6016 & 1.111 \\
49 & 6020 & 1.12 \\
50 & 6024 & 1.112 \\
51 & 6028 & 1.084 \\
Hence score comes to 0.0024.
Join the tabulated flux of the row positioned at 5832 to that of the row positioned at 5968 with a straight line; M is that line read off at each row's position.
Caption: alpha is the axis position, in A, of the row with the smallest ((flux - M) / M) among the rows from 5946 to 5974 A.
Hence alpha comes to 5960 A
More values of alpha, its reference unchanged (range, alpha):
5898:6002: 5960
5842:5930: 5888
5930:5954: 5932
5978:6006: 6004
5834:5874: 5840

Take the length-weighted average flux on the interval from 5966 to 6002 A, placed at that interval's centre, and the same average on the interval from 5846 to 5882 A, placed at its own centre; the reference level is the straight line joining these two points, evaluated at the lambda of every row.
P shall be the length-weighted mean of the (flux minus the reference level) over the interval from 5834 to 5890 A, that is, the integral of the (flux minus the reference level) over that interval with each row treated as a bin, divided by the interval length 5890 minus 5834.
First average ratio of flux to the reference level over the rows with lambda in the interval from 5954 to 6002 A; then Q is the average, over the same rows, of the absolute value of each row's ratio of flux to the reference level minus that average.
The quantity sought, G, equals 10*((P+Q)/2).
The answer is 0.12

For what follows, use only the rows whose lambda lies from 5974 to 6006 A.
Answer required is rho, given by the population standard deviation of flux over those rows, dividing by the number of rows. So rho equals 0.064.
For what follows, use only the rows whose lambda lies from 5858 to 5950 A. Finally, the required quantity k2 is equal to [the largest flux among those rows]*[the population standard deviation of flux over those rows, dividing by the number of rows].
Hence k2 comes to 0.069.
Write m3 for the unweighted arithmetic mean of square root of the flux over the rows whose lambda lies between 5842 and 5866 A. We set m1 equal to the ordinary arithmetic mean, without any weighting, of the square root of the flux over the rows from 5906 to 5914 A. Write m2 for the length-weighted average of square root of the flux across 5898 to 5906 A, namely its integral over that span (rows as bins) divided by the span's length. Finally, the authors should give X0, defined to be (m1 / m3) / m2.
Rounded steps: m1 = 1.08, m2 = 1.083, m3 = 1.08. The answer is 0.927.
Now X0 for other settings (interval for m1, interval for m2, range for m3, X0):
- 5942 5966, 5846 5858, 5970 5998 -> 0.903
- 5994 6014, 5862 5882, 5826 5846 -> 0.864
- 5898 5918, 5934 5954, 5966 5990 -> 0.923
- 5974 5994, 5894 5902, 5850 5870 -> 0.944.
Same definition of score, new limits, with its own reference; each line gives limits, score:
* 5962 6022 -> 0.0081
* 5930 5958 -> 0.0092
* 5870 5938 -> 0.0079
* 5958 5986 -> 0.0107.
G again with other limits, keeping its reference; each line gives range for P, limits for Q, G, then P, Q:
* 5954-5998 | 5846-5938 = 0.04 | -0.024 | 0.032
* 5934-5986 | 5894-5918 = 0.00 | -0.014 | 0.014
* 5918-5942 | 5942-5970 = 0.20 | -0.015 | 0.054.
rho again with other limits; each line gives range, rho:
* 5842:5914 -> 0.059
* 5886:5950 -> 0.055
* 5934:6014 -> 0.067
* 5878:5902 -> 0.061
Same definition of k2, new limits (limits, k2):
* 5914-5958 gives 0.062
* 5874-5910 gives 0.089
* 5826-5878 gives 0.073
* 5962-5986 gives 0.064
